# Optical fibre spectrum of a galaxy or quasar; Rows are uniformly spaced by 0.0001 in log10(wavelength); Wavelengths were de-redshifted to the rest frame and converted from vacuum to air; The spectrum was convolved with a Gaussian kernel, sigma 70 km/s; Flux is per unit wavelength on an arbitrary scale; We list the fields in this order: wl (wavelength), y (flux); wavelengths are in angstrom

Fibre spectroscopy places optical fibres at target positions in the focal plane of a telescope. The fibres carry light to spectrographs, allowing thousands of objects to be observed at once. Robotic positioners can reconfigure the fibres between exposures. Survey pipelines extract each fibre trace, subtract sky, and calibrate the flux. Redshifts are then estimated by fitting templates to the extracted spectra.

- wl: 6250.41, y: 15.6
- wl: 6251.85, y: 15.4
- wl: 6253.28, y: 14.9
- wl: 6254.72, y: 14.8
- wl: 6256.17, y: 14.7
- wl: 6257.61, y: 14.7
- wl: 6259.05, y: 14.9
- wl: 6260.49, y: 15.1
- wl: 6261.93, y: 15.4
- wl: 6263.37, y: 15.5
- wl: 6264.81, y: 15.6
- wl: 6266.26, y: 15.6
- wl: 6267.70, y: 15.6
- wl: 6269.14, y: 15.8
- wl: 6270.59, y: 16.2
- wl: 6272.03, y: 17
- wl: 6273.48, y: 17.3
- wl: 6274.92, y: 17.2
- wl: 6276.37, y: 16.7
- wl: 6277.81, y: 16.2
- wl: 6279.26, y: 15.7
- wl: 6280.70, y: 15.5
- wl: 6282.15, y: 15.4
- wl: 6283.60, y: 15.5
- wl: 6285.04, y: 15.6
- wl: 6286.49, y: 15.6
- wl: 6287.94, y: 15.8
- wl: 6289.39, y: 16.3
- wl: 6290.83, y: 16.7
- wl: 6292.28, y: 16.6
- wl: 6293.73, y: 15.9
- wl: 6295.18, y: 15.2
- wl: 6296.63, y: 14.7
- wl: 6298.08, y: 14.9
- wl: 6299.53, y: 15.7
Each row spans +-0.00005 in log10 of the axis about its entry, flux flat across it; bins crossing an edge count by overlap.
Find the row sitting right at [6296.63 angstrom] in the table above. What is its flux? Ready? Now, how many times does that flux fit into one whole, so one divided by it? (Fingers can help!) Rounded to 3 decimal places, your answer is 0.068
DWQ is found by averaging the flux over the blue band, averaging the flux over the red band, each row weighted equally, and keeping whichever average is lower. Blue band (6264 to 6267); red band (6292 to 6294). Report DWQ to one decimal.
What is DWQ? 15.6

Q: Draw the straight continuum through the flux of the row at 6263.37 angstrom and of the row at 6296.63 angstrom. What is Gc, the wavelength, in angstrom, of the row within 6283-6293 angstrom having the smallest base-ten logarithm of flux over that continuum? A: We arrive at 6283.60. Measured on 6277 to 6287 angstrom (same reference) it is 6282.15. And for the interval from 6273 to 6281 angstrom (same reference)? 6280.70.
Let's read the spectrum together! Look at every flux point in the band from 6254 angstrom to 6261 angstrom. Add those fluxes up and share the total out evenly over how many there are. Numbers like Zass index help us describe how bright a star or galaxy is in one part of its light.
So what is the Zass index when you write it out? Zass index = 14.8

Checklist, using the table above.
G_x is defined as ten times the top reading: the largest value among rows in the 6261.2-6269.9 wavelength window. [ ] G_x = 158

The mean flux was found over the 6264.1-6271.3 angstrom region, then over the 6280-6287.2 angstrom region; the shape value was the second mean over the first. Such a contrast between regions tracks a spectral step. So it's 0.985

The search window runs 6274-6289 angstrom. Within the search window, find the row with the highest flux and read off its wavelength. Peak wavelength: 6274.92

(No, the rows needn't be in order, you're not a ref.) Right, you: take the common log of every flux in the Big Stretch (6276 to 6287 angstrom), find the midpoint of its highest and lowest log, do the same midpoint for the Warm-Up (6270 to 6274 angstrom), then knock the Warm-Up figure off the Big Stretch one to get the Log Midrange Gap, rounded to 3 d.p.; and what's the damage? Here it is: -0.019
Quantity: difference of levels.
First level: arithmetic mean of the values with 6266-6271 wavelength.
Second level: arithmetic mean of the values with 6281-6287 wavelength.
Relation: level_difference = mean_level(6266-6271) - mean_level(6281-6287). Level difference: 0.28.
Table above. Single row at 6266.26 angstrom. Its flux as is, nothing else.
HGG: 15.6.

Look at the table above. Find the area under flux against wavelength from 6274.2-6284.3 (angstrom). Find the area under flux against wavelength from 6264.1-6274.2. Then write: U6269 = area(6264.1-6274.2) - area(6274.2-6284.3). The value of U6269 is 1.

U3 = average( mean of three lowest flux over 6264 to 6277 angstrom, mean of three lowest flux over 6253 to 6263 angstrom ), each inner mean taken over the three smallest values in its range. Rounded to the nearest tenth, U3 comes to 15.2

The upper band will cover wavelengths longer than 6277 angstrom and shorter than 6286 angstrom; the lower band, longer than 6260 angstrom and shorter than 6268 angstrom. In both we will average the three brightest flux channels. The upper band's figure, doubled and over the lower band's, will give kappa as 2.03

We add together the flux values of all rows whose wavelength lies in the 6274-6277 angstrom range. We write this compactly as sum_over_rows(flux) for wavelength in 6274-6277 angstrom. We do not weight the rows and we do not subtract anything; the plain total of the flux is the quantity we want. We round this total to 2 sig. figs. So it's 34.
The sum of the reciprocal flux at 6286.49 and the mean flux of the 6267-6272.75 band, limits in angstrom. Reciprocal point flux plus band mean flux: 16.2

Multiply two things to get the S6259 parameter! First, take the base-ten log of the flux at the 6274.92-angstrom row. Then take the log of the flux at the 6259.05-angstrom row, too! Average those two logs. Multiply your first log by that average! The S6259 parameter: 1.49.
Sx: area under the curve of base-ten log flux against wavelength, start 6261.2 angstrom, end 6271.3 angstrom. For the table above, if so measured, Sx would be 12.1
